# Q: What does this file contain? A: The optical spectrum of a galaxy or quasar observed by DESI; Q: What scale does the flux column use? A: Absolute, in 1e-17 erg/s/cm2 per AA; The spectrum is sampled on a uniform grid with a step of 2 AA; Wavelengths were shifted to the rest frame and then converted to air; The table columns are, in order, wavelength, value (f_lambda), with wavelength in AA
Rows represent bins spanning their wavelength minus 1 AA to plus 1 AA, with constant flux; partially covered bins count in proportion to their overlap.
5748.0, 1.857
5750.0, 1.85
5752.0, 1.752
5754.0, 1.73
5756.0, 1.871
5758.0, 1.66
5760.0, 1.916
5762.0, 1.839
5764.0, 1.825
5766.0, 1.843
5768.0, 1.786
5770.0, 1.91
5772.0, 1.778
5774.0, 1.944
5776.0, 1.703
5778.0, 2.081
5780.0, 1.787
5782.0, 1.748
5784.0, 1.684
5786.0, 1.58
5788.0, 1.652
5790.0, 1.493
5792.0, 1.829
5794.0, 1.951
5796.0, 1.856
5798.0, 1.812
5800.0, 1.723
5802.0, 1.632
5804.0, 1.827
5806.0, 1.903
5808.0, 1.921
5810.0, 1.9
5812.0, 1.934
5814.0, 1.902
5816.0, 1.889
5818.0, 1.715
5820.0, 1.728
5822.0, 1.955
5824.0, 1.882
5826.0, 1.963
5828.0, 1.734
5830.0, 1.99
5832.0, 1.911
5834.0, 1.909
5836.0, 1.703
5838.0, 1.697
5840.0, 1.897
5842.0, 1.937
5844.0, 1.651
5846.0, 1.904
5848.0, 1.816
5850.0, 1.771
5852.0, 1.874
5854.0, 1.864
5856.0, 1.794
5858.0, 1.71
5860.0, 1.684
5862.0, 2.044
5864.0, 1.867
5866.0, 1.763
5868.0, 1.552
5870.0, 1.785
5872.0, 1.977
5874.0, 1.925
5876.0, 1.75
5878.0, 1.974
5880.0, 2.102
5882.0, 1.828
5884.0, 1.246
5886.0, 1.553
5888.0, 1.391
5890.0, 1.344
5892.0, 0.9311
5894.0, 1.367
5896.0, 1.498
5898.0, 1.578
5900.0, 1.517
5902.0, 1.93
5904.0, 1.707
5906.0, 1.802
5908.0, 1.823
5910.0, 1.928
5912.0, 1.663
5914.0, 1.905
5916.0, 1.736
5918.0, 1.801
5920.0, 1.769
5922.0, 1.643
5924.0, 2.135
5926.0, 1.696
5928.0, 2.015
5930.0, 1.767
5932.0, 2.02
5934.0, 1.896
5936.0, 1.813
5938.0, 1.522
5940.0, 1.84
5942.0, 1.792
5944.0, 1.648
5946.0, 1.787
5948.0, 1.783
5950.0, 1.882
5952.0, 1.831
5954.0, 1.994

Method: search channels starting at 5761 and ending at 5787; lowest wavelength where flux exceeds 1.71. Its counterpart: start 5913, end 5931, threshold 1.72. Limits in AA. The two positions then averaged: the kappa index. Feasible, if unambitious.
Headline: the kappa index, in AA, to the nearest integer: 5838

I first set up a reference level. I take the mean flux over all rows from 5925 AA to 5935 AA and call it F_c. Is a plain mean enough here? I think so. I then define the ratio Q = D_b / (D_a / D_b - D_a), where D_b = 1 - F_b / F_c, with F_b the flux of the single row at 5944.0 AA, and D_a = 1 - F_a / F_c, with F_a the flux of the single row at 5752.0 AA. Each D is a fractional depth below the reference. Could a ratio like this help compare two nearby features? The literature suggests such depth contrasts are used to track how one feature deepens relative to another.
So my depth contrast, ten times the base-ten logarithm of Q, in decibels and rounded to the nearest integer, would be -6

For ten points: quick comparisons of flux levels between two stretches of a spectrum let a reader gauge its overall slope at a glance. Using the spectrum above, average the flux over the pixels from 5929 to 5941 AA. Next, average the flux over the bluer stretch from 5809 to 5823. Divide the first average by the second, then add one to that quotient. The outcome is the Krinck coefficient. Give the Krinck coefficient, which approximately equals 1.97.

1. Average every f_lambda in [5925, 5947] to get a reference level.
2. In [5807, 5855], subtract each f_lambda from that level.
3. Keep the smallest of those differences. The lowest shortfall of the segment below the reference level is -0.19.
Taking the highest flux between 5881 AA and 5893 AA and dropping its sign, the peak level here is 1.83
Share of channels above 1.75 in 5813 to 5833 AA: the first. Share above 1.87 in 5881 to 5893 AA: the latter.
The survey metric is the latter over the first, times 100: 0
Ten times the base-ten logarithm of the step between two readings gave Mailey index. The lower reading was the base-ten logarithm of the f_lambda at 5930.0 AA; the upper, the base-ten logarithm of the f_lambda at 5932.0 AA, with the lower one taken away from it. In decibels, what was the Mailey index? -12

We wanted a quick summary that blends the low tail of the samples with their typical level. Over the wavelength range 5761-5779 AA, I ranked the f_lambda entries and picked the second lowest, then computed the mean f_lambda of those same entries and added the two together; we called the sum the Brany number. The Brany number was 3.63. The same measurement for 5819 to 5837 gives 3.59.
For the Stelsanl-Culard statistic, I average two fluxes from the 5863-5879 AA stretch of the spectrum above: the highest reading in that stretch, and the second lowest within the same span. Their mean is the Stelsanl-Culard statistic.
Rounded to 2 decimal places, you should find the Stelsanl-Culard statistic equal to 1.86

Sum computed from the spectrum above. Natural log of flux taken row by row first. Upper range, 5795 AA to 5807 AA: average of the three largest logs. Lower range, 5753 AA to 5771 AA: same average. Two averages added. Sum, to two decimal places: 1.26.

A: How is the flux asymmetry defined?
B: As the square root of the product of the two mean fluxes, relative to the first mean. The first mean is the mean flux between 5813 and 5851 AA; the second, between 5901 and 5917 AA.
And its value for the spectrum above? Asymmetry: 0.99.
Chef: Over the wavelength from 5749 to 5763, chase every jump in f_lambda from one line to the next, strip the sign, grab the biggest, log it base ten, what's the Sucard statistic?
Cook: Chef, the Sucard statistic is -0.59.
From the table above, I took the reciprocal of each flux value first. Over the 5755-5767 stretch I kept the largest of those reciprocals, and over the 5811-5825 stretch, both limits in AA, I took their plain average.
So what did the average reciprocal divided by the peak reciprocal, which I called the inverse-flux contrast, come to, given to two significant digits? 0.90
